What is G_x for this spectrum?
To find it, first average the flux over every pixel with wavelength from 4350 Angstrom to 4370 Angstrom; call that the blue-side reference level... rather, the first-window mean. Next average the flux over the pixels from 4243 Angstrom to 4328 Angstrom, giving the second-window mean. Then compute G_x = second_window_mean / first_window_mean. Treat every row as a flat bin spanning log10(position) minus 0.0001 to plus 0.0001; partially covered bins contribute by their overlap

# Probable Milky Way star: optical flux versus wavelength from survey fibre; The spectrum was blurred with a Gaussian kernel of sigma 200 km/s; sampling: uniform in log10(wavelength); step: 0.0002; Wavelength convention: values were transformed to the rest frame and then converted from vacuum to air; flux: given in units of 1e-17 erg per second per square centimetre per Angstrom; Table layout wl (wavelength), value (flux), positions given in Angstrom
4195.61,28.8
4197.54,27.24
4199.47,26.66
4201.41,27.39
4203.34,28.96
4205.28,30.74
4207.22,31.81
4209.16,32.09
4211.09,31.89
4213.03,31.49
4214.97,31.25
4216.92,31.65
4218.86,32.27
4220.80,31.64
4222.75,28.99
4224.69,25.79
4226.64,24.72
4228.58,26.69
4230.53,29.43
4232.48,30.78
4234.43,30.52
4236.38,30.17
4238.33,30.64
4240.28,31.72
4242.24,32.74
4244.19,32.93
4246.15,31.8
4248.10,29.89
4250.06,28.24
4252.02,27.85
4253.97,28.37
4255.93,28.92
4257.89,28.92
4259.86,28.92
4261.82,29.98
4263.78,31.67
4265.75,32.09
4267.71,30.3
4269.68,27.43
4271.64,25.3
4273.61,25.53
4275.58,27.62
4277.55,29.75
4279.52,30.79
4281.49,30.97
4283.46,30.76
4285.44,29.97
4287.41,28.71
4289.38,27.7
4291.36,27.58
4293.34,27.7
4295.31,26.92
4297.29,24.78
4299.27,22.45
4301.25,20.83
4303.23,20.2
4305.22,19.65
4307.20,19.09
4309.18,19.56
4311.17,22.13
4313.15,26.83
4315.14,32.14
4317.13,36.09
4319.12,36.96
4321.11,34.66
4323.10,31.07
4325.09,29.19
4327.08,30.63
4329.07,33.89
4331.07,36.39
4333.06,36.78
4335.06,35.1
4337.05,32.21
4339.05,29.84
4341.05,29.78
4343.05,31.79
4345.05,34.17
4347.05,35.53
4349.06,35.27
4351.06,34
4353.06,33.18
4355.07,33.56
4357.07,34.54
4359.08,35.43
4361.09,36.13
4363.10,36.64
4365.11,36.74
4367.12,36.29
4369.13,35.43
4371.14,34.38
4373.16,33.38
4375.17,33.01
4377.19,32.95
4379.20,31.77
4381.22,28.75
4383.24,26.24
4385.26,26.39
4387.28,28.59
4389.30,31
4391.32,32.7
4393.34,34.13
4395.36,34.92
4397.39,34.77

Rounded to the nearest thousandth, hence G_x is 0.801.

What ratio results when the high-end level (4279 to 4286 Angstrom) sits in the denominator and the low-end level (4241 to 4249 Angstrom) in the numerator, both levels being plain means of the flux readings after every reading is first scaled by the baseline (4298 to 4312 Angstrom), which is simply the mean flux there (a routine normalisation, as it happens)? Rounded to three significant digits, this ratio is 1.04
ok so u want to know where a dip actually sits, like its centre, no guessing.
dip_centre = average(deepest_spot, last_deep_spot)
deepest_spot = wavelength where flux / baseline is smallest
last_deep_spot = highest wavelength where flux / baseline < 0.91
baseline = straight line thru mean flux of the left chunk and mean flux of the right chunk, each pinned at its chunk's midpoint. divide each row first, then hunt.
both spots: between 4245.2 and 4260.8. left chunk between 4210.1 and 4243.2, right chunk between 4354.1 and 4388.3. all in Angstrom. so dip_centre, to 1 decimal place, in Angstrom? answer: 4252.0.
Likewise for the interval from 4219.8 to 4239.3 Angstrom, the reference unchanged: 4227.6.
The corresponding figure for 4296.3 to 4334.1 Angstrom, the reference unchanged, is 4310.2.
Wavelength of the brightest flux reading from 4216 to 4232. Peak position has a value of 4218.86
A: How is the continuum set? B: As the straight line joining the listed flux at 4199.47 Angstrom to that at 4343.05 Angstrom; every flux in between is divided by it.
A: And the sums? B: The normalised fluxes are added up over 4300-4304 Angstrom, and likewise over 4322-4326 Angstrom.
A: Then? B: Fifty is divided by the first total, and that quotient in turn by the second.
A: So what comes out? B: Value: 19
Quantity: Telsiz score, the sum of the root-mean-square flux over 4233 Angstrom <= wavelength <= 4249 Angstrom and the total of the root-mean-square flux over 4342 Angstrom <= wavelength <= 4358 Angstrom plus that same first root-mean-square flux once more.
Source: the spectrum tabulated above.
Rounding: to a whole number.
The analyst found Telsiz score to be 97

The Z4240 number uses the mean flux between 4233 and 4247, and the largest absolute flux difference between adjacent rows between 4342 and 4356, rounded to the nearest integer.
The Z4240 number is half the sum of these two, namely 17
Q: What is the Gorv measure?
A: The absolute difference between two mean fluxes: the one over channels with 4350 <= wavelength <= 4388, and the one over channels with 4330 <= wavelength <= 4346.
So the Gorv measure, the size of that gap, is 0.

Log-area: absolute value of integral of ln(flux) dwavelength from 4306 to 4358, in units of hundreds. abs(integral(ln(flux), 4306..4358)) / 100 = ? 1.79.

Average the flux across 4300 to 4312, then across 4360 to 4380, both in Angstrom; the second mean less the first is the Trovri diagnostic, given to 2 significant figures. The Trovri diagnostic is 14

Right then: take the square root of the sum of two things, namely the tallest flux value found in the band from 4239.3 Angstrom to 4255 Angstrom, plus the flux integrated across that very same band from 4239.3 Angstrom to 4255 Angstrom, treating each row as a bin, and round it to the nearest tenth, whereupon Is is 22.6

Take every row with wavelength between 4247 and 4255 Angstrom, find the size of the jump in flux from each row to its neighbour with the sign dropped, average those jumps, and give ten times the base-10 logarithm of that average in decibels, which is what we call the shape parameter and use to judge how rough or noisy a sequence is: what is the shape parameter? -0.7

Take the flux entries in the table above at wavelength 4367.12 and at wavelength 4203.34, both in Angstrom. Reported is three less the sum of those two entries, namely -62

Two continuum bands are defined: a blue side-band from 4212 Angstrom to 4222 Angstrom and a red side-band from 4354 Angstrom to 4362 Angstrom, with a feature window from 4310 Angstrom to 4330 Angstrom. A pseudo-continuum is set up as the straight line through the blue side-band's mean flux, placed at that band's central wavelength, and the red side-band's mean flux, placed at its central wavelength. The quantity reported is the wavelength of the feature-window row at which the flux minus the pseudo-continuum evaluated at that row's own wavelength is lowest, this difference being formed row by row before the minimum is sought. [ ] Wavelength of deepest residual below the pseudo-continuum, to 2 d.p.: 4311.17 Angstrom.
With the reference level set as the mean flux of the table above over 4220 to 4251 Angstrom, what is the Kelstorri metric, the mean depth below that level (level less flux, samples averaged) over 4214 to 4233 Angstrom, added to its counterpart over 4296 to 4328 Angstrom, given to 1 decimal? 3.6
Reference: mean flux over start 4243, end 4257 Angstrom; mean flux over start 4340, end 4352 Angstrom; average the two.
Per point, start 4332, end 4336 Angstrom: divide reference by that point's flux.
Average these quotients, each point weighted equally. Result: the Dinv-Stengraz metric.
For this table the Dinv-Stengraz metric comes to 0.88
